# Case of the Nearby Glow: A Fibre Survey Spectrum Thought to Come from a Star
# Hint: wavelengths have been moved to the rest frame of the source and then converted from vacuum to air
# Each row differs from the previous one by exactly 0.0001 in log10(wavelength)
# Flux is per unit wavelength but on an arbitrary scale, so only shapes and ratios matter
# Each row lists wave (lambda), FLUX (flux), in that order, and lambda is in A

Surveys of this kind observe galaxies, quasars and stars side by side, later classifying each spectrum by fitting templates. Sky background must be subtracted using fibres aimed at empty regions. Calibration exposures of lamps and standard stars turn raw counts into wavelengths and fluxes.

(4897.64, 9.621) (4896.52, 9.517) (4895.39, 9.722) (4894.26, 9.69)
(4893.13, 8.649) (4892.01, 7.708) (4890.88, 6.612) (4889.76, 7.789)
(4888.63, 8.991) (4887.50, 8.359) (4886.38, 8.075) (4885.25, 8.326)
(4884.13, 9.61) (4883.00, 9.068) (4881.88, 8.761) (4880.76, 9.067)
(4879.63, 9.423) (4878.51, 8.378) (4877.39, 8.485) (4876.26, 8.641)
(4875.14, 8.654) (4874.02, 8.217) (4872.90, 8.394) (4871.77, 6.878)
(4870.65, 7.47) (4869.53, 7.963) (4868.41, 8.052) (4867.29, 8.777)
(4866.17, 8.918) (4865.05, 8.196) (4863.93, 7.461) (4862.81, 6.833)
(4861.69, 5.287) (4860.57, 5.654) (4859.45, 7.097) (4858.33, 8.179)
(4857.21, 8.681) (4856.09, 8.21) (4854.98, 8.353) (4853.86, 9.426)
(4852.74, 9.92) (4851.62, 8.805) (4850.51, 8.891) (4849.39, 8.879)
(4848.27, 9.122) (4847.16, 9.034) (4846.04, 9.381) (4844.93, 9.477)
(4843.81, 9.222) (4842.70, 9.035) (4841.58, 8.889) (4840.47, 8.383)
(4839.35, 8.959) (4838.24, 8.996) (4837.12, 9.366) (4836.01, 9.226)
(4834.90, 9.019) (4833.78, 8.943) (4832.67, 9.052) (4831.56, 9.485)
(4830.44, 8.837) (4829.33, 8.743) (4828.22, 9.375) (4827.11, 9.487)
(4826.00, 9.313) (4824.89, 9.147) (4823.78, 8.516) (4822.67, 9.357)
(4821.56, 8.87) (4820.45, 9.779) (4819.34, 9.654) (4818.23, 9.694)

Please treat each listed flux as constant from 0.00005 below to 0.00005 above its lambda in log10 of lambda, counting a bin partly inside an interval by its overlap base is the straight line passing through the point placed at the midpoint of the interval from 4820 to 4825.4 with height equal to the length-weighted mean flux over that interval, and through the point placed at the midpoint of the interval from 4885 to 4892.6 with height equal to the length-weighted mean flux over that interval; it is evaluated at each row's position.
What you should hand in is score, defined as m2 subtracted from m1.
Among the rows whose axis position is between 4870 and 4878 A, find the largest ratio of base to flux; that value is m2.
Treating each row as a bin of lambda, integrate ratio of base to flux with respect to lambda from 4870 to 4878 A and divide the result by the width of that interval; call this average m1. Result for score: -0.18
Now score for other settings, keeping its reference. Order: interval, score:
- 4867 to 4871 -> -0.07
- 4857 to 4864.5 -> -0.35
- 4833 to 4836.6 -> -0.01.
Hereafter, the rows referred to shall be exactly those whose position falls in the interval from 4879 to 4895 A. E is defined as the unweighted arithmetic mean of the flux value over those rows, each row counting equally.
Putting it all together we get 8.6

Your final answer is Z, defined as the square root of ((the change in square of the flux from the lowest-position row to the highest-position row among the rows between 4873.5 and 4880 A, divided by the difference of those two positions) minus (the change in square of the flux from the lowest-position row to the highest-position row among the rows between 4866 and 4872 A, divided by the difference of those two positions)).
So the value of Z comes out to 3.1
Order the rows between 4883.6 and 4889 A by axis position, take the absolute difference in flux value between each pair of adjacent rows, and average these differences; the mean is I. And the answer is 0.6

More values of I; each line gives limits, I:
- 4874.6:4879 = 0.1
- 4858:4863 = 1.1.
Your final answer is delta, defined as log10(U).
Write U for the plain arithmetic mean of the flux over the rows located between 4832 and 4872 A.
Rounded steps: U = 8.45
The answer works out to 0.927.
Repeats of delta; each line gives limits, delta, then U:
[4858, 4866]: 0.842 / 6.96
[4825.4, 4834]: 0.962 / 9.15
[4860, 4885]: 0.908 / 8.10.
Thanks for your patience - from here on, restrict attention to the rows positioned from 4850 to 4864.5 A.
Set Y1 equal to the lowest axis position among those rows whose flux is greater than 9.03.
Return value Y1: 4852.74 A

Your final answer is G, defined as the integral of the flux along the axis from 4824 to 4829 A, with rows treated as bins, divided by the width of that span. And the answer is 9.3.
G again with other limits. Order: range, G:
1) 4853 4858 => 8.7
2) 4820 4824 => 9.2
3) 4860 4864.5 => 6.3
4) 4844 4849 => 9.2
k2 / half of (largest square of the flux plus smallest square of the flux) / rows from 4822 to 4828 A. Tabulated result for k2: 81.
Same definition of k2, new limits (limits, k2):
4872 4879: 71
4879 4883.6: 83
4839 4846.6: 80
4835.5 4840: 84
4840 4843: 76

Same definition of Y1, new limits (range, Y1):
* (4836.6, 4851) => 4837.12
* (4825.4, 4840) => 4826.00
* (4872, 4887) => 4879.63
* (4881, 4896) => 4883.00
